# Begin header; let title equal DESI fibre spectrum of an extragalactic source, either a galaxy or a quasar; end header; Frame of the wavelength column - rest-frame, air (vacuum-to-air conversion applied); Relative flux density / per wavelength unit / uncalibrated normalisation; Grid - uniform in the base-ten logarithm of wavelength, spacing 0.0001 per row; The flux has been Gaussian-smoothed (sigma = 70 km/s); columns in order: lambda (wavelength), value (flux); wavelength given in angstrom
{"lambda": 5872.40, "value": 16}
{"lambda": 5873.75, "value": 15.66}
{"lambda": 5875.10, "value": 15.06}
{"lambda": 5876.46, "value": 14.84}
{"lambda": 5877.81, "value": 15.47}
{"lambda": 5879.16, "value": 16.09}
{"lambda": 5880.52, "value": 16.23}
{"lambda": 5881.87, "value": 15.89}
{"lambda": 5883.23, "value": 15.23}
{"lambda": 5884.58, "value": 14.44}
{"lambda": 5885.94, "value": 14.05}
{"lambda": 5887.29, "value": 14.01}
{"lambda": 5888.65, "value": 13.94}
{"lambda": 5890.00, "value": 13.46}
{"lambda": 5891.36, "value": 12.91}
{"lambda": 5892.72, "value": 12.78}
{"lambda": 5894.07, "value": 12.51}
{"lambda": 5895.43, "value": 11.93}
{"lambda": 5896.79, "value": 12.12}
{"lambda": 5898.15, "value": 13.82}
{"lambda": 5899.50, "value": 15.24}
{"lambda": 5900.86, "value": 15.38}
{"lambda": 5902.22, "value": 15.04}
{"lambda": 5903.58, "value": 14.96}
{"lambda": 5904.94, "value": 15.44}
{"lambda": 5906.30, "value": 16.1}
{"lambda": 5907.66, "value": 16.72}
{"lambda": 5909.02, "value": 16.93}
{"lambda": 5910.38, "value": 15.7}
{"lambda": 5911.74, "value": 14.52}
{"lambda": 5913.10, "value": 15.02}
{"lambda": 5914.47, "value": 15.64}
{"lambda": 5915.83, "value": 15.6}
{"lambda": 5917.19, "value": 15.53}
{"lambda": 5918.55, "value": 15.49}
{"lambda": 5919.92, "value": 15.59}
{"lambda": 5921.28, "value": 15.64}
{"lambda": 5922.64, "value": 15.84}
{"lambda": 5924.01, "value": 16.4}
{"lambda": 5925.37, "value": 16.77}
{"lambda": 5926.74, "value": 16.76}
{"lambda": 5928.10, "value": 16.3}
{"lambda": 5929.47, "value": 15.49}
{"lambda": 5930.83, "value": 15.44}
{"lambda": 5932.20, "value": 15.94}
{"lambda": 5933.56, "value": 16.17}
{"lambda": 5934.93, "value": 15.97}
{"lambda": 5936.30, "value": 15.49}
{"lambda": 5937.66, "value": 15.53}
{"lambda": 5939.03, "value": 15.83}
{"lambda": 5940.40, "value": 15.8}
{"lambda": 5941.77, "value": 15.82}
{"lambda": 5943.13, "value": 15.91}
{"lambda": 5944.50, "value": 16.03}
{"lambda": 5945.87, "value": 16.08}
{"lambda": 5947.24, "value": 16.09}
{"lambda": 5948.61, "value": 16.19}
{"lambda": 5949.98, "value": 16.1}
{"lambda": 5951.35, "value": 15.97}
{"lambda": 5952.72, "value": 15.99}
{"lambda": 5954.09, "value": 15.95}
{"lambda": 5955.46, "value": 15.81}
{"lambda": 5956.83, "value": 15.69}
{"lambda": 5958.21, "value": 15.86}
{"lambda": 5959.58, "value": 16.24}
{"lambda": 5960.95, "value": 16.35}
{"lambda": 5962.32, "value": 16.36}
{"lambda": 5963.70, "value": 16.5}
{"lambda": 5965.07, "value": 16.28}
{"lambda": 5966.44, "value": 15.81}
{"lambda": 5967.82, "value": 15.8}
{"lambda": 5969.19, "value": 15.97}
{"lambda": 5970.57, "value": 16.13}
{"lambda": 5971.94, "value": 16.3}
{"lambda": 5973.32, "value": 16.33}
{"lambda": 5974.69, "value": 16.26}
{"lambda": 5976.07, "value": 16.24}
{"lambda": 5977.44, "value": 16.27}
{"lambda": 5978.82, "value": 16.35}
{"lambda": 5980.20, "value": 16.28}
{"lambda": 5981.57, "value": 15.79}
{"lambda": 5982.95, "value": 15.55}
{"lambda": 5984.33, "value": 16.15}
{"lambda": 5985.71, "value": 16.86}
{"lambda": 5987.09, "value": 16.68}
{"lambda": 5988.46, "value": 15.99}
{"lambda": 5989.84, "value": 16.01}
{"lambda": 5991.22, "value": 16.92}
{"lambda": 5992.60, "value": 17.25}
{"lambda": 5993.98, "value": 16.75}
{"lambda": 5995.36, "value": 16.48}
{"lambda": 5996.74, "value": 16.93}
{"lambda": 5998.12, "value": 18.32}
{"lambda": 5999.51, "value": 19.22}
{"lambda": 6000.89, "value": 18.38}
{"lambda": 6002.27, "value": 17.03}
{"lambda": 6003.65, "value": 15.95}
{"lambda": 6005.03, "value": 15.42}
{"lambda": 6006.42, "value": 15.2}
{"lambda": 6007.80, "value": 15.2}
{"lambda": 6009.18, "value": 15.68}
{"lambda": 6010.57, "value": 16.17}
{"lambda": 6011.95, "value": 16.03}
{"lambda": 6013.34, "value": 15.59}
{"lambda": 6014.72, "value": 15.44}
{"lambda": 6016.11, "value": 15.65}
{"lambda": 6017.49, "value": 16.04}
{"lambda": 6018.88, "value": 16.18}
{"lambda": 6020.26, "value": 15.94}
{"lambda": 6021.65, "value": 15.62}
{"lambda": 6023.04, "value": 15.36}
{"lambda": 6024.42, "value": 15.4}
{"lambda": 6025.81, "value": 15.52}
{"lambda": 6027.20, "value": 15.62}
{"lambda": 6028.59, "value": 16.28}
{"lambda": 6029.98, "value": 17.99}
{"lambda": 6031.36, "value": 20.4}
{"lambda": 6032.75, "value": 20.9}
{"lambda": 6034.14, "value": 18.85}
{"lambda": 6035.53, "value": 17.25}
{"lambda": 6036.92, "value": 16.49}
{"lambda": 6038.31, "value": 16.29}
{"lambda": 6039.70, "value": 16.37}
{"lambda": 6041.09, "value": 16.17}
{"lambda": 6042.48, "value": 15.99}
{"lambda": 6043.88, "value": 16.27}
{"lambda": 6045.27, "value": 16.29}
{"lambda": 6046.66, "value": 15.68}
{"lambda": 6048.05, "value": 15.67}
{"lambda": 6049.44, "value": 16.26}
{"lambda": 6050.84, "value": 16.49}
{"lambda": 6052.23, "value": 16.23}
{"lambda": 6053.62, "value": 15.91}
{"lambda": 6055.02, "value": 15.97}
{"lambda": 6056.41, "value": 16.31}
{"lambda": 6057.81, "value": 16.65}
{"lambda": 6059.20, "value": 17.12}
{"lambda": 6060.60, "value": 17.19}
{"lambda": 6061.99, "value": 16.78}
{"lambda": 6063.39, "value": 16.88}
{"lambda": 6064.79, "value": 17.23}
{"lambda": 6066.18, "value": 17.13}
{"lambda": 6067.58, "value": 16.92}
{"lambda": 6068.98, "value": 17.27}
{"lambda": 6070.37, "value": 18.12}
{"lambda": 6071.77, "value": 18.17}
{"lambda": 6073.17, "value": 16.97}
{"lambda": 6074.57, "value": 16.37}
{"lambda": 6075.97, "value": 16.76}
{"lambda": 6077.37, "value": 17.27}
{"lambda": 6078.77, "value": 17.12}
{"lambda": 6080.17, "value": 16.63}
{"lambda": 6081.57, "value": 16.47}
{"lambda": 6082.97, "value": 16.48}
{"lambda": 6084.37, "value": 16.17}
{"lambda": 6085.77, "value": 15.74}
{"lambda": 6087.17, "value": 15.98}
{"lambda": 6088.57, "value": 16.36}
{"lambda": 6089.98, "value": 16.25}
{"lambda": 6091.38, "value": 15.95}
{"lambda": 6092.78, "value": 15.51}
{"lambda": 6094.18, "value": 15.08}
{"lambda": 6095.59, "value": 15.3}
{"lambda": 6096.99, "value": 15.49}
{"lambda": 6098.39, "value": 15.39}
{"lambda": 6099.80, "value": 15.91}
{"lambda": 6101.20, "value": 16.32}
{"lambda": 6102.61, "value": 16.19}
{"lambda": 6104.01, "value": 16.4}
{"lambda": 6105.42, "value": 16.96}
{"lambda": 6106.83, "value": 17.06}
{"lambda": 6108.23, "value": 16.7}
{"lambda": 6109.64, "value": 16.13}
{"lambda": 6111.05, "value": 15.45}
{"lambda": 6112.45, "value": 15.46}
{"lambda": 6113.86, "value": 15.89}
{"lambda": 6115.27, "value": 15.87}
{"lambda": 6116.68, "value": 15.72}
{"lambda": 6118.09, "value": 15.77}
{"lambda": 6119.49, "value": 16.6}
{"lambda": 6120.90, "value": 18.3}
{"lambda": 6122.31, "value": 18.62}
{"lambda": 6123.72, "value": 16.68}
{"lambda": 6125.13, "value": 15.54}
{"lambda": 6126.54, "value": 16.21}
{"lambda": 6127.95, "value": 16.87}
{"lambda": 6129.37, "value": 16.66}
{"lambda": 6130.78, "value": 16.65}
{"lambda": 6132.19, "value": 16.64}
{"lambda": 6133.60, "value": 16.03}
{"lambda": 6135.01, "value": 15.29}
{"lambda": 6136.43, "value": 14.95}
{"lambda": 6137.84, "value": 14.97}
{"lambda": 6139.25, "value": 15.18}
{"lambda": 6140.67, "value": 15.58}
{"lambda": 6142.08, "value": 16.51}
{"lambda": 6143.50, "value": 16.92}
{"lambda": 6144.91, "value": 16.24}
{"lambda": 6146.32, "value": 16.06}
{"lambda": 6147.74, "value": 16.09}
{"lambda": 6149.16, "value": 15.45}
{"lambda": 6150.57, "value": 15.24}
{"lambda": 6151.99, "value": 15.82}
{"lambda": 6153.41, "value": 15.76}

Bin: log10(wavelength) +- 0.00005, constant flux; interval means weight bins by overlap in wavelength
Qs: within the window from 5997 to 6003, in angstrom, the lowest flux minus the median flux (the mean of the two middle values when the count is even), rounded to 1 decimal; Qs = -1.3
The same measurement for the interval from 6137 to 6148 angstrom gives -1.1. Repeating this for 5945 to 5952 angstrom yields -0.1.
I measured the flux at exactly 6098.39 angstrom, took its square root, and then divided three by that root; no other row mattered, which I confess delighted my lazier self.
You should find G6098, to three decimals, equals 0.765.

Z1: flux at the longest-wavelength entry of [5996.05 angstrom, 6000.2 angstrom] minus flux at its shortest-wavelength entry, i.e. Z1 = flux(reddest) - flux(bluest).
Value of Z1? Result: 2.3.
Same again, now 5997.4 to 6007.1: -3.1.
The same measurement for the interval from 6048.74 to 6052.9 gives 0.0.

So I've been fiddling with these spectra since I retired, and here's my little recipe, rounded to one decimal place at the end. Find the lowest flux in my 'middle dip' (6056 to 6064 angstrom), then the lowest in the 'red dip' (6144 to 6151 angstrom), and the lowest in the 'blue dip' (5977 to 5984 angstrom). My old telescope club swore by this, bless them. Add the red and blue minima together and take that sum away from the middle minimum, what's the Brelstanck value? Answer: -14.5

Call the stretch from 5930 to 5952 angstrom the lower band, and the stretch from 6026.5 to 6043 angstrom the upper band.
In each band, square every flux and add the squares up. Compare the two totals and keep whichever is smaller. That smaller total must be 3661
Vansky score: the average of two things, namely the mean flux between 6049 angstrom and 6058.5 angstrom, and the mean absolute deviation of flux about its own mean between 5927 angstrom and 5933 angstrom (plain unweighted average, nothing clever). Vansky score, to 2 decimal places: 8.29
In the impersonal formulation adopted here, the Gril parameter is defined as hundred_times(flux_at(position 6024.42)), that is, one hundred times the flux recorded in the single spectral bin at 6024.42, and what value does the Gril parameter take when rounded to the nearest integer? 1540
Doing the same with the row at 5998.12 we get 1832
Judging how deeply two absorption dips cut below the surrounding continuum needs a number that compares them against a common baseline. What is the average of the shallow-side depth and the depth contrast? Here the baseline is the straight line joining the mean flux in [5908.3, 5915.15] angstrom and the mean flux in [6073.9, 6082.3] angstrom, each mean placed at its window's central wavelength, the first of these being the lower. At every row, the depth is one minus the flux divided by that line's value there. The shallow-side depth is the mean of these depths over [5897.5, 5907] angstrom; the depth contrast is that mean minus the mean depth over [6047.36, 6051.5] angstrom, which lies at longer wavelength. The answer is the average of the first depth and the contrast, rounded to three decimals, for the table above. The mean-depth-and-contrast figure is 0.010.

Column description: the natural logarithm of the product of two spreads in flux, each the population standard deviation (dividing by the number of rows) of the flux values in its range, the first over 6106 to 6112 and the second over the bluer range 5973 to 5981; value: -3.7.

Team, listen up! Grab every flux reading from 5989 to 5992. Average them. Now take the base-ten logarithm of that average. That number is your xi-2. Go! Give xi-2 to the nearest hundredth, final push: 1.22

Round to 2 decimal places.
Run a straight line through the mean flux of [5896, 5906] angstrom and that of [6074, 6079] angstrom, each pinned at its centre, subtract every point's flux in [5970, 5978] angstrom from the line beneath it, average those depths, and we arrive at -0.72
